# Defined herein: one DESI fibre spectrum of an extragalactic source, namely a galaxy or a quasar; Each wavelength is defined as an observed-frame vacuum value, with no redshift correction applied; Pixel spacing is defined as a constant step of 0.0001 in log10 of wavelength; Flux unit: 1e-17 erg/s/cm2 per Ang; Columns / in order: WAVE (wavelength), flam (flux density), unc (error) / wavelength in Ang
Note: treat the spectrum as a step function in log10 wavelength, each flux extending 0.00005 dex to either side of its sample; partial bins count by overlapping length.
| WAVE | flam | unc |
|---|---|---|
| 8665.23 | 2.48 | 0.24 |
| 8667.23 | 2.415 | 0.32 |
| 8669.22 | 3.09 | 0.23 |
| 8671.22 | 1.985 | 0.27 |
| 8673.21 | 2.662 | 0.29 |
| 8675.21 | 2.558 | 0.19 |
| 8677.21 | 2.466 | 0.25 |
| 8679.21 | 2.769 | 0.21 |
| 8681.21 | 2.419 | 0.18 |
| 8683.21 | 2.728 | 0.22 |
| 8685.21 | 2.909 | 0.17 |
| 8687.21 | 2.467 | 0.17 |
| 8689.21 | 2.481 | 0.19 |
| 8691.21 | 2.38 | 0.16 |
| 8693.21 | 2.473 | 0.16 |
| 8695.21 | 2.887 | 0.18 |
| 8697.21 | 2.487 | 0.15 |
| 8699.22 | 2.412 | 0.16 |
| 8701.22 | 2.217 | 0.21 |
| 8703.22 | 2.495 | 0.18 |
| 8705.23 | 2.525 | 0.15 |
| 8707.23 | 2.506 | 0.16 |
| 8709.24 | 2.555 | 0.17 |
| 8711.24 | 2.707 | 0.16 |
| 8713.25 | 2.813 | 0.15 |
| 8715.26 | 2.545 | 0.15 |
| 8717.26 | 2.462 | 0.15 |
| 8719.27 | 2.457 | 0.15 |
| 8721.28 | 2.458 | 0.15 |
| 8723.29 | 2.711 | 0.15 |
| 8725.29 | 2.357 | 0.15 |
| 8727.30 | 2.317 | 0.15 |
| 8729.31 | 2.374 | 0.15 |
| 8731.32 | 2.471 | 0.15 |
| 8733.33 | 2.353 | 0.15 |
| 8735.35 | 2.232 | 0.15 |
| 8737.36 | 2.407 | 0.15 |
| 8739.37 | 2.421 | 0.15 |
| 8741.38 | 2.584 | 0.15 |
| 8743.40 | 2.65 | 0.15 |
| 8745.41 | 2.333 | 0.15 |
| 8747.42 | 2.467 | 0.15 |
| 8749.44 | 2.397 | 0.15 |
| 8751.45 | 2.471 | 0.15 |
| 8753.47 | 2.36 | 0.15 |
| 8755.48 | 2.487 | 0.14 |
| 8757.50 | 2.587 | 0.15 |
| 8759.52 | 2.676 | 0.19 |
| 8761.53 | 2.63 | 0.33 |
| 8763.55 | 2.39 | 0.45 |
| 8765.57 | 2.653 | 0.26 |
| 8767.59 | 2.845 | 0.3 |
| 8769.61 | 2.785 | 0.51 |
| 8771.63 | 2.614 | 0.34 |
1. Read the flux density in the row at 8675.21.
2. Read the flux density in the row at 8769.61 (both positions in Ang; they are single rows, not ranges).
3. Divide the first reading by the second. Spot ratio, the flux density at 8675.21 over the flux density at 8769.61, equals 0.92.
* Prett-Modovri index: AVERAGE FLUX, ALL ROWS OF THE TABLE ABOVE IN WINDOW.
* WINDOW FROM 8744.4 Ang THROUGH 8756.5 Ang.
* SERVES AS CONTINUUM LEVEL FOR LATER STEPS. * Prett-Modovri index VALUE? 2.42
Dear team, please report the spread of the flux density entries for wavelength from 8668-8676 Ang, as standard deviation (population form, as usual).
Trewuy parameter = 0.394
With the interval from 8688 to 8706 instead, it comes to 0.167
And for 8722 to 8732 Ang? 0.142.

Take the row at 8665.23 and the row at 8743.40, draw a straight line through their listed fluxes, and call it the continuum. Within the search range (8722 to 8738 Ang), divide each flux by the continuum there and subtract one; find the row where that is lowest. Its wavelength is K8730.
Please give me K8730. 8735.35 Ang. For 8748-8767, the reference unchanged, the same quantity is 8753.47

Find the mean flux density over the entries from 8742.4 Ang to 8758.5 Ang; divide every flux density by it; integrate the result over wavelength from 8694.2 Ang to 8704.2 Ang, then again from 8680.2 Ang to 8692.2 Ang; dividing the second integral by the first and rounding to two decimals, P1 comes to 1.23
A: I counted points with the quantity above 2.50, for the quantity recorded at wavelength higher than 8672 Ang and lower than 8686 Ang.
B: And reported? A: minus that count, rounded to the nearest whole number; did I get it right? -5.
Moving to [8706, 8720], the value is -5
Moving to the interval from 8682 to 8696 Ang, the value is -3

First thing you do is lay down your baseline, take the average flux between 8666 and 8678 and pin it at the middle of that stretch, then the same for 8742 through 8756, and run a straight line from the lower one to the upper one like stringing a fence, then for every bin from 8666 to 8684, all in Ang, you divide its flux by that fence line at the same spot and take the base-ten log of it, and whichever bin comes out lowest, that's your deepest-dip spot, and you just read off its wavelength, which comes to 8671.22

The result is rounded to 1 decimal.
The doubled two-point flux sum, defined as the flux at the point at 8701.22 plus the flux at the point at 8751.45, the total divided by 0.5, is 9.4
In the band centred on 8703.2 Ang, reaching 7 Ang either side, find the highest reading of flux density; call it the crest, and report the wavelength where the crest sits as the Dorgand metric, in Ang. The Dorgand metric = 8709.24 Ang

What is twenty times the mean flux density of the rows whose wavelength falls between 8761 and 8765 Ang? 50.2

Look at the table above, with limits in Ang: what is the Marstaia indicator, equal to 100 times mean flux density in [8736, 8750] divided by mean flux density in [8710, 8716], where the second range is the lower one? 92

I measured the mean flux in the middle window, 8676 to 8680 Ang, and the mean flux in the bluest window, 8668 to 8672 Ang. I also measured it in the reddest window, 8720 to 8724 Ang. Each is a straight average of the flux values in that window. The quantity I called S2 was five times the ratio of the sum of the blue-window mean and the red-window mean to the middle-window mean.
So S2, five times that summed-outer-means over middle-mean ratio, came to 9.8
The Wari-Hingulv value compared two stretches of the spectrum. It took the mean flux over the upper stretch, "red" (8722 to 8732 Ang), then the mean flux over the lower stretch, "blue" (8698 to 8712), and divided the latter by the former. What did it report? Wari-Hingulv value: 1.02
